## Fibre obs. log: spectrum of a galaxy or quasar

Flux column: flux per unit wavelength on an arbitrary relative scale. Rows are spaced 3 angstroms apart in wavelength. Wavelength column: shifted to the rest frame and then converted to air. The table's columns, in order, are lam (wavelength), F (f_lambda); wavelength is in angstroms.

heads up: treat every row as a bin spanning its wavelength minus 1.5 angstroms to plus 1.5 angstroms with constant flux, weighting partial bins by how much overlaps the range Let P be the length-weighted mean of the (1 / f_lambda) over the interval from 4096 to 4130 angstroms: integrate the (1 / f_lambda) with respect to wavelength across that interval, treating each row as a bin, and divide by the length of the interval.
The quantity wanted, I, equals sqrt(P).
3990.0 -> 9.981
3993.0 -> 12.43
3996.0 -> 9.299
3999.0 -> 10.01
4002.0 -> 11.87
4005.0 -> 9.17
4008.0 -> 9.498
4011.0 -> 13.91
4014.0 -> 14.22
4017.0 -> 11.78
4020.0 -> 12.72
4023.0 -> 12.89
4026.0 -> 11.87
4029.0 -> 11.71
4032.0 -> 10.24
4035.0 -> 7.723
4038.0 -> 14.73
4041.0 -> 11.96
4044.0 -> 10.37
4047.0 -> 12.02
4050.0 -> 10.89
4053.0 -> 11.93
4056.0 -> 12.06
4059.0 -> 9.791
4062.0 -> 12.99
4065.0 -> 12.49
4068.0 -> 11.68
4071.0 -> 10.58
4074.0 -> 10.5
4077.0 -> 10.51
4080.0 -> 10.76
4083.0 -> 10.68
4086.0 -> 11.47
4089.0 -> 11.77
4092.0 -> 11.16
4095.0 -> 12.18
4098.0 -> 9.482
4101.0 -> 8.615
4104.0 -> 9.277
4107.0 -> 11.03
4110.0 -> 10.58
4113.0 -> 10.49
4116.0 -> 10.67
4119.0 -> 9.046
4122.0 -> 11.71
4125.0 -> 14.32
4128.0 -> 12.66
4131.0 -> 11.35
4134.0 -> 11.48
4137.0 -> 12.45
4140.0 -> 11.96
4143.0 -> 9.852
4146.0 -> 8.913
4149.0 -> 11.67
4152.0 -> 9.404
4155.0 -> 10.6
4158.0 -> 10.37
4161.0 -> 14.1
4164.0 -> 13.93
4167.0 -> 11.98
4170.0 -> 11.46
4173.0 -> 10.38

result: 0.308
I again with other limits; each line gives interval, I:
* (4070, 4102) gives 0.306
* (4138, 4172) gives 0.300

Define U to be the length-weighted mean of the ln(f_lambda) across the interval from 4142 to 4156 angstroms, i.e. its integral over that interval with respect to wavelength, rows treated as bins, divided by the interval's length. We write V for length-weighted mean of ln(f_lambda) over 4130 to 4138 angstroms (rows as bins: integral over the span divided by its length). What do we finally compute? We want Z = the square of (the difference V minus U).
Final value 0.025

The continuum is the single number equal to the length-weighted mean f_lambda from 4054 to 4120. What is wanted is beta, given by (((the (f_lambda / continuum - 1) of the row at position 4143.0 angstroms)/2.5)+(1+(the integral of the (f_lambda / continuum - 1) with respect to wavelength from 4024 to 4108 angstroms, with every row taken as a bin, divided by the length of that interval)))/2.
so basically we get 0.494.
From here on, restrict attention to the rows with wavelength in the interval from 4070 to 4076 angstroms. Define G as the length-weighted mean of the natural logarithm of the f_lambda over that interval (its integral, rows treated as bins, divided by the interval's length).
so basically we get 2.35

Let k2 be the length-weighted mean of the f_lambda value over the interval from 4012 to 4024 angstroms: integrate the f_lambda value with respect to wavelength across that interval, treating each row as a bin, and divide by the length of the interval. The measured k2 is 12.9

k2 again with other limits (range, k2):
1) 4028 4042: 11.2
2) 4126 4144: 11.7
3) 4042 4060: 11.2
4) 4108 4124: 10.6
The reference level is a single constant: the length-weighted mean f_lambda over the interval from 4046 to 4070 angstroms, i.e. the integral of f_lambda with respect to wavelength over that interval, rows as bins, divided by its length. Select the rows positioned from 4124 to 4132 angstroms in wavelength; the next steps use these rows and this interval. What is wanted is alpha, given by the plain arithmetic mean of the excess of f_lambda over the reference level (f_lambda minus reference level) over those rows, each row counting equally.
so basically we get 1.1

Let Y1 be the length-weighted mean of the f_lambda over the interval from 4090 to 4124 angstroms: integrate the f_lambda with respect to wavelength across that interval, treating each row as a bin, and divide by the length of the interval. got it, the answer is 10.5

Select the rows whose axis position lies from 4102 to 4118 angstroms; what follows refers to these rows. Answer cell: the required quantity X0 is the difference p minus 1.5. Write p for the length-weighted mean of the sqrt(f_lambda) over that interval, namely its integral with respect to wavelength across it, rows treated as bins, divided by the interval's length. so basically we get 1.71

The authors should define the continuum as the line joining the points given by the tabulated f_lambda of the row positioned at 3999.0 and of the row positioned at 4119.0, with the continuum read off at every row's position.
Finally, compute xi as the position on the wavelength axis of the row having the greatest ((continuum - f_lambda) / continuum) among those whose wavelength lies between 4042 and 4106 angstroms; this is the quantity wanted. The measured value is 4101.0 angstroms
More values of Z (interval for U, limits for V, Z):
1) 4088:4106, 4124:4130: 0.061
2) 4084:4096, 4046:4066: 0.000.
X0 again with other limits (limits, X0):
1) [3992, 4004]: 1.78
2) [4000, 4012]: 1.80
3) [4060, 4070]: 1.99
